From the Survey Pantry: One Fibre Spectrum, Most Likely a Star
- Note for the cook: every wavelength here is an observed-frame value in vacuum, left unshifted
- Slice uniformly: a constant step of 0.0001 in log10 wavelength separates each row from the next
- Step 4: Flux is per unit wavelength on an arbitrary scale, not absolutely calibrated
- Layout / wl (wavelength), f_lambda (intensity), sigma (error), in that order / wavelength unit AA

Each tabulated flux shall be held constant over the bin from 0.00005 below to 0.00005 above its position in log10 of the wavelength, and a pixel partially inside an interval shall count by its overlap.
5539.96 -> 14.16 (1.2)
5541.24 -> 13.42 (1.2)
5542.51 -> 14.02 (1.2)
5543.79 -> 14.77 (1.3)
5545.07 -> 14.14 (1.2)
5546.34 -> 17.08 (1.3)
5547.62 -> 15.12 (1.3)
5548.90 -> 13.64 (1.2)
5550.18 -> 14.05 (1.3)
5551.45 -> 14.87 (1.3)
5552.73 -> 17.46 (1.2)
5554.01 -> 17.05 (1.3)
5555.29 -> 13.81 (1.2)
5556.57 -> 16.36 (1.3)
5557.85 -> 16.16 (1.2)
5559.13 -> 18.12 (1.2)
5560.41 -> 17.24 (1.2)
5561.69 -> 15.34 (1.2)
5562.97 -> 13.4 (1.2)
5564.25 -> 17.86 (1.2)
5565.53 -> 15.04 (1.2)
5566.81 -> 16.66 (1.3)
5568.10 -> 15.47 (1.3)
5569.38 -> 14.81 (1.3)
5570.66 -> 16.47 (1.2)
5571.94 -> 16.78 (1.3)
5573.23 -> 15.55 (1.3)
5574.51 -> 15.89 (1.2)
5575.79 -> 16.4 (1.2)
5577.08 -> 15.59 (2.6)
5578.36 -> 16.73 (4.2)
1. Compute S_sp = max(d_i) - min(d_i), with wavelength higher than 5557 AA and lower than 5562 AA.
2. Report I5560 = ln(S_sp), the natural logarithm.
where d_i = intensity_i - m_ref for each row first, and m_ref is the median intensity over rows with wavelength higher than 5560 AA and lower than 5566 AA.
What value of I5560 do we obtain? 1.0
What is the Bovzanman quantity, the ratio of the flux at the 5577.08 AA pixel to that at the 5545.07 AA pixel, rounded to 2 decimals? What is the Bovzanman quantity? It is 1.10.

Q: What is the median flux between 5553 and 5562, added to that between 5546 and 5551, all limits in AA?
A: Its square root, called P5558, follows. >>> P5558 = 5.56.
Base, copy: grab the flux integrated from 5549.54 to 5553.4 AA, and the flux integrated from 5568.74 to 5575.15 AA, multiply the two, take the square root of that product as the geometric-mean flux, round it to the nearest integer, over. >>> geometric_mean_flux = 78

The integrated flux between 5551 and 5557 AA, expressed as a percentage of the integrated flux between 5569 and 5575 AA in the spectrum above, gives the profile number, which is 100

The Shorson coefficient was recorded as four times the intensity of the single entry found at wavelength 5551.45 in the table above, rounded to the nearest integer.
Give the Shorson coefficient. 59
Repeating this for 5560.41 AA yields 69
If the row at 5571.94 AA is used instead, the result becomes 67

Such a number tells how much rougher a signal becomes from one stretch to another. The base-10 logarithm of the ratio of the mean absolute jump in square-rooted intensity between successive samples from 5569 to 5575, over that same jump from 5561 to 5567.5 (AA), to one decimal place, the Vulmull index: -0.5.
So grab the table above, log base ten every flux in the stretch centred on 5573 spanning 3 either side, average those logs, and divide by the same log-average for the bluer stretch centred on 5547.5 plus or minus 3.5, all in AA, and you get 1.035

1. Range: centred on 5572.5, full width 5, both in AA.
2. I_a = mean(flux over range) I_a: 16.2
